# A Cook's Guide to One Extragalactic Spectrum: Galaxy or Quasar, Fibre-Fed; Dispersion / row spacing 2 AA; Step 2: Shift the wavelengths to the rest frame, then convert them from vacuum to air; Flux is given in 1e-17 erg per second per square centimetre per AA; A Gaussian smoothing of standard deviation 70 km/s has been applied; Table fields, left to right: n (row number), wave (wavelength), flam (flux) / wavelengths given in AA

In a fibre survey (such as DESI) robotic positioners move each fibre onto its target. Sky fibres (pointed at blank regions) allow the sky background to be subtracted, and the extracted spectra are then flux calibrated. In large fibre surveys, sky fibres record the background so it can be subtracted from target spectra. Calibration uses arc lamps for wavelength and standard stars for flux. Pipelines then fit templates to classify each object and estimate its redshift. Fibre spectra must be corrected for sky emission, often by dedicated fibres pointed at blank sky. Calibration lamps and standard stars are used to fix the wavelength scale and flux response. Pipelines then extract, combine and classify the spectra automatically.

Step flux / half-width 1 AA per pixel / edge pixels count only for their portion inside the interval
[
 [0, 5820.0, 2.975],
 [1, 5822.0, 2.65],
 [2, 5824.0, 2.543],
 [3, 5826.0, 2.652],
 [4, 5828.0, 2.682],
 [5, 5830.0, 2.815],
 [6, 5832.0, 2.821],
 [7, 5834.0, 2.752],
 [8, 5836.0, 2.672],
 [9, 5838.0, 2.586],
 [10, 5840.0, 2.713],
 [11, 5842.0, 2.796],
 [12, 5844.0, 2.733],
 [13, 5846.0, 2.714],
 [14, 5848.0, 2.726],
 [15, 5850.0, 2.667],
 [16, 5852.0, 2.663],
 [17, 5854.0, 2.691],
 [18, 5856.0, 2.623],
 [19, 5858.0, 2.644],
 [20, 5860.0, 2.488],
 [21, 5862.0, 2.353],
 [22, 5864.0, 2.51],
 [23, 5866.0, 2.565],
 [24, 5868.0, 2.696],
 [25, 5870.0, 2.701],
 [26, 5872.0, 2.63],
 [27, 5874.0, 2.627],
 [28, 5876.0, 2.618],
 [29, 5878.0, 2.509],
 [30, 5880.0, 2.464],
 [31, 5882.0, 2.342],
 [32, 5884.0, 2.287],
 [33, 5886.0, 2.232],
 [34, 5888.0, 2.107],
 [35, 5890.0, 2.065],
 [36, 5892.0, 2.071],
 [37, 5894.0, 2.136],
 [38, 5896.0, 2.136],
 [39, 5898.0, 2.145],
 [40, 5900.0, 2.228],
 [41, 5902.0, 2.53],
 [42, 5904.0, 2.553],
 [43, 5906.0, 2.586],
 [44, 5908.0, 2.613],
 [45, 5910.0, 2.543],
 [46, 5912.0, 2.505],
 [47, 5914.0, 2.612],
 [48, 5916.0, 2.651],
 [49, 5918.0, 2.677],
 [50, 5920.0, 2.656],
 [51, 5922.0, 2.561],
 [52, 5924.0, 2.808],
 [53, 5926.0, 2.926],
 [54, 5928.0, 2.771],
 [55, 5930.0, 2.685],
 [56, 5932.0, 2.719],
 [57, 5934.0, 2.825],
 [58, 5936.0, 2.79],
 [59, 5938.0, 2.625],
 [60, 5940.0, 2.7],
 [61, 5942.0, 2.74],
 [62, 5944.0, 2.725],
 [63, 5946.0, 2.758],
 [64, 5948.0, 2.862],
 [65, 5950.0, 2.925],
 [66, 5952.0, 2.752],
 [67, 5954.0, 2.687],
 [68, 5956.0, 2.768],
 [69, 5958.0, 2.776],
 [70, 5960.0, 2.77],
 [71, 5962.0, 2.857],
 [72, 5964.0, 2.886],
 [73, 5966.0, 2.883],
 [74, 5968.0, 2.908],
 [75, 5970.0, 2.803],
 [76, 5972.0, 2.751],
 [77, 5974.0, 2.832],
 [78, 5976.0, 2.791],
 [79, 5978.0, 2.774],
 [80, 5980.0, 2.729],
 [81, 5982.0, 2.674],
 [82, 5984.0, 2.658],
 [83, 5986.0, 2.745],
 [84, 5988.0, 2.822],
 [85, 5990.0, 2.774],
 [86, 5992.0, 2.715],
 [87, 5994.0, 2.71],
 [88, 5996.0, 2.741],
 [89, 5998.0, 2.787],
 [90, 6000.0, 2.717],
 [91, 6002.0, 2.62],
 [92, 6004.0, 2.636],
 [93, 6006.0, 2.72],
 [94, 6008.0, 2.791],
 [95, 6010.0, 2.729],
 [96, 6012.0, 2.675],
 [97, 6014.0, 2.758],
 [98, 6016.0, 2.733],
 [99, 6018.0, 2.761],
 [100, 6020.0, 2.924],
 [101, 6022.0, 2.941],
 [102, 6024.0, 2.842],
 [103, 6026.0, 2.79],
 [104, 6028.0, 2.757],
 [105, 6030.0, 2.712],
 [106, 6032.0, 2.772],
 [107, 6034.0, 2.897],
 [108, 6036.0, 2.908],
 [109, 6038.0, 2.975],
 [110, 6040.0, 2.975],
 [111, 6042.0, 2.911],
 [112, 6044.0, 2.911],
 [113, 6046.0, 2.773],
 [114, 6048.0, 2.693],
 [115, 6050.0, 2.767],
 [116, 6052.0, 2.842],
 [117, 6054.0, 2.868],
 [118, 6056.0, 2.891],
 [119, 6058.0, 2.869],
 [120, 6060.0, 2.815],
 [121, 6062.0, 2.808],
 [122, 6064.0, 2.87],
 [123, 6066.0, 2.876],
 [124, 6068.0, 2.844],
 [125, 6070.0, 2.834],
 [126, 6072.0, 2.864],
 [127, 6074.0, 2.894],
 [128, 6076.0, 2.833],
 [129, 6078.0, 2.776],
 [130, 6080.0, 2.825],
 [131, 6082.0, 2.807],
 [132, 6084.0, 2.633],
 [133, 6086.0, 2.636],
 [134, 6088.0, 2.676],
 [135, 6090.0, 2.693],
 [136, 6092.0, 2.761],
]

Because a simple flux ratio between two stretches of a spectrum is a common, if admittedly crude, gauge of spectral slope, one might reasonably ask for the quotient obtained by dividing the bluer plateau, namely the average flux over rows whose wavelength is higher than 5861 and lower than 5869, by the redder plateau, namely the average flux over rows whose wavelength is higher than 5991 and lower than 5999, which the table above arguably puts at 0.92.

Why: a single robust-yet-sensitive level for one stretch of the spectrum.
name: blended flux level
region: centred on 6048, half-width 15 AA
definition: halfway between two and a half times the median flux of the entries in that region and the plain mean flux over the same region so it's 5.02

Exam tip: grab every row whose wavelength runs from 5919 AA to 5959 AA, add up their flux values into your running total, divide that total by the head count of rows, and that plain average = 2.75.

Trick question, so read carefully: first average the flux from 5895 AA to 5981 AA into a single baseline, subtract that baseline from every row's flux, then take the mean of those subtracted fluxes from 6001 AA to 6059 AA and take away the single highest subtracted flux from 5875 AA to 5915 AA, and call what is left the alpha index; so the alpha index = 0.19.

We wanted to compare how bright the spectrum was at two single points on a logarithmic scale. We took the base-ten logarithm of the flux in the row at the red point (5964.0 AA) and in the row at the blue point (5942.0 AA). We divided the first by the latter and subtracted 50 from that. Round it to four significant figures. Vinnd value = -48.95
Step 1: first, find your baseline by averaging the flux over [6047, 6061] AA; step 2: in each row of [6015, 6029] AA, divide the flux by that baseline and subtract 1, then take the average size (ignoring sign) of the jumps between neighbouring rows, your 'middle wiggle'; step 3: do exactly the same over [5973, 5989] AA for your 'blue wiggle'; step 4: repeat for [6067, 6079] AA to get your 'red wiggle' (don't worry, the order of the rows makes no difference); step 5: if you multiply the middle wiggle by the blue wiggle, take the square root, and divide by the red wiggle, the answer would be 1.49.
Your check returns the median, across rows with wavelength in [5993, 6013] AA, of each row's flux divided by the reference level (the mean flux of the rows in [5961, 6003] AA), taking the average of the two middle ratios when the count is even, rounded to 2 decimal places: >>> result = 0.98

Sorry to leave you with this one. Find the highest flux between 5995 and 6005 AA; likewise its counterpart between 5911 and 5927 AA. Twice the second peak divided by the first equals 2.1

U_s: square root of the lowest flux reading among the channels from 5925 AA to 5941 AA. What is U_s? 1.62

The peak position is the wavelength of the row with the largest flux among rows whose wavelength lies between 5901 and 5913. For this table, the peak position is 5908.0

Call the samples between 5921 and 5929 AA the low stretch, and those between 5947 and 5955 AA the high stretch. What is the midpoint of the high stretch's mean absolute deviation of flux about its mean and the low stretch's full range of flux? 0.226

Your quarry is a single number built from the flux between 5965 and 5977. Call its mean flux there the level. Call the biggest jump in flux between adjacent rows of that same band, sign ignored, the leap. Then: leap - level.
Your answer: -2.7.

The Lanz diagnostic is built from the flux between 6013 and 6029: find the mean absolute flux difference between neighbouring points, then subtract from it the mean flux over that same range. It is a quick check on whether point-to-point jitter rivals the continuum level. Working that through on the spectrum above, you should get -2.75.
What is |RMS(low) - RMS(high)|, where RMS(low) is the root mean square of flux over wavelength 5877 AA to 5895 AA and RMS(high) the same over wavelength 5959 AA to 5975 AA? 0.59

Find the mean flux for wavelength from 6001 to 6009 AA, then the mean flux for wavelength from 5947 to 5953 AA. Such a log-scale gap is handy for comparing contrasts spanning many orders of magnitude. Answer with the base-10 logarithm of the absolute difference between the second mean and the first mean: -0.81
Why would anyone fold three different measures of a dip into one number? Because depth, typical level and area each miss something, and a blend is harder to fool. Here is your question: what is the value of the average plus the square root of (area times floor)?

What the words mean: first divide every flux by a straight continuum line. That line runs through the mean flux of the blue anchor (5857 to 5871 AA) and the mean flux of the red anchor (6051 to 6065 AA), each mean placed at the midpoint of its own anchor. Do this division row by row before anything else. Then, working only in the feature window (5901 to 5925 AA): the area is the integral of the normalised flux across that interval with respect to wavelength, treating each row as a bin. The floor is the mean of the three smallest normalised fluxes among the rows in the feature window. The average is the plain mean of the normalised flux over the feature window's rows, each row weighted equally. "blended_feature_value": 5.76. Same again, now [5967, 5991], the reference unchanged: 5.90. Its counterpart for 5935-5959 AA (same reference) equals 5.98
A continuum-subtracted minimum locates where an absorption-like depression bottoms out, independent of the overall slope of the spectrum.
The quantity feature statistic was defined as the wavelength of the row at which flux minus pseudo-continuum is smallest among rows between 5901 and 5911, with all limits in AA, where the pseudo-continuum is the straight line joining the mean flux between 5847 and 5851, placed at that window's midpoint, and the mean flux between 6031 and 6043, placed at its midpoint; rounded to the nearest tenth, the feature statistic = 5902.0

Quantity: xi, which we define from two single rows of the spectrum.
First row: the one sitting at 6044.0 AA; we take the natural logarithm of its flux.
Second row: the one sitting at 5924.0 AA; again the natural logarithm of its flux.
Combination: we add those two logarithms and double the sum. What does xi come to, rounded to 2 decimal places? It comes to 4.20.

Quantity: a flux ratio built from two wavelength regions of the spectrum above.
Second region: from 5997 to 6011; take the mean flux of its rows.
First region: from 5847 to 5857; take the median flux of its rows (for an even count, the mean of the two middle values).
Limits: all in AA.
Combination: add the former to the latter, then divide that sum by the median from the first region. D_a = 2.02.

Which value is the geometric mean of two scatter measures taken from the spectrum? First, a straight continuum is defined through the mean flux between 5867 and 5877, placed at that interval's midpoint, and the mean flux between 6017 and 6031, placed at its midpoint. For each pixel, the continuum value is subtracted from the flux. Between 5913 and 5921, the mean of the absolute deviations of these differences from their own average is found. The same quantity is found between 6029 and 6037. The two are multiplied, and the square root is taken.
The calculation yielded 0.036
